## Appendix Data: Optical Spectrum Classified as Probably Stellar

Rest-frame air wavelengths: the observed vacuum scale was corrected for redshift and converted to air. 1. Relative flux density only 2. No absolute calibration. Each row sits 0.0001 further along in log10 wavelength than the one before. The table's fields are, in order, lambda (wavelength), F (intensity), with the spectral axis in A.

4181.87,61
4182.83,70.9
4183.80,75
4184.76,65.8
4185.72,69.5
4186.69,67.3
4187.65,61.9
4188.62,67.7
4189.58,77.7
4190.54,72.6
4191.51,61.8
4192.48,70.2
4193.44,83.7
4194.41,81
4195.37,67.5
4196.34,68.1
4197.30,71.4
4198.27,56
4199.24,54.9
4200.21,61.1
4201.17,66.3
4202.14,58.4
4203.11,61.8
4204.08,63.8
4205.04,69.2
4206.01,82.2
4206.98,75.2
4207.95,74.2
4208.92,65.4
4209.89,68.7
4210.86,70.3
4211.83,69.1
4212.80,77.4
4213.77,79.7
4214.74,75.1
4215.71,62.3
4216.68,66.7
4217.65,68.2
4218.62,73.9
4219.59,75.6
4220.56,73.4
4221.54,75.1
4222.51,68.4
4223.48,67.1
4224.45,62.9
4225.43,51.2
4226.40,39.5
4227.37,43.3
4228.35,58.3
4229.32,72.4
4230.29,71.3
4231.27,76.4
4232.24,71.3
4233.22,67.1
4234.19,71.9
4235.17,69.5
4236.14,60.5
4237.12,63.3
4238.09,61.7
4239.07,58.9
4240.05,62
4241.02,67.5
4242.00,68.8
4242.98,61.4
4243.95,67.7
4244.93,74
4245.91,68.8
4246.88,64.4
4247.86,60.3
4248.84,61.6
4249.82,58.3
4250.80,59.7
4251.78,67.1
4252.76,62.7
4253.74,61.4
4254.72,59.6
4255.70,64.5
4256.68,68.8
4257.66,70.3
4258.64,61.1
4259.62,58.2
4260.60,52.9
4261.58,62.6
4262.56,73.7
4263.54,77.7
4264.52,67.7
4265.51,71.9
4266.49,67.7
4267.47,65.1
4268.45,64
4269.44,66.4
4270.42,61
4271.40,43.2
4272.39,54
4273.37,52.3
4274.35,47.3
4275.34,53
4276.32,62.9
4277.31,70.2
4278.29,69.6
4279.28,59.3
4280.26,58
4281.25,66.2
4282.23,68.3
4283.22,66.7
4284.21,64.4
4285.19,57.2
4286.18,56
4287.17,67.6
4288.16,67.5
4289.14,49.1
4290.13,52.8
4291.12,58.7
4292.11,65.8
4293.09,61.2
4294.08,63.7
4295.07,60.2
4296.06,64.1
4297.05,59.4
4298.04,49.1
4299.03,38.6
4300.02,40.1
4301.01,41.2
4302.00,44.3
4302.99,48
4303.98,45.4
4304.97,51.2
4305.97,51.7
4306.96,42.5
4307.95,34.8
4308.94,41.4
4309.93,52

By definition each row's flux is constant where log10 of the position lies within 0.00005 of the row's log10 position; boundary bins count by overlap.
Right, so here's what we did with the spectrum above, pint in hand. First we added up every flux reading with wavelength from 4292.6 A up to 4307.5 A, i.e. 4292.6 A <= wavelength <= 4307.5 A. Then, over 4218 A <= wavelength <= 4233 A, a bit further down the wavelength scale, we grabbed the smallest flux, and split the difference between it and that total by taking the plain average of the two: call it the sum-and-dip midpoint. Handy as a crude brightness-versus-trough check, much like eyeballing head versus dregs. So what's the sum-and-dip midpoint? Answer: 400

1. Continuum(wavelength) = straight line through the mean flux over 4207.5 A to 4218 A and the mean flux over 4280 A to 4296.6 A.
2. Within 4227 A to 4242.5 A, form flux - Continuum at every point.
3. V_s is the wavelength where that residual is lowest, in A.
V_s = 4227.37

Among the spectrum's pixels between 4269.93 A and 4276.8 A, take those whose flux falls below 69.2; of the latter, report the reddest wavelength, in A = 4276.32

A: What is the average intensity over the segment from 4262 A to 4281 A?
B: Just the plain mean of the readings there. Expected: 62.4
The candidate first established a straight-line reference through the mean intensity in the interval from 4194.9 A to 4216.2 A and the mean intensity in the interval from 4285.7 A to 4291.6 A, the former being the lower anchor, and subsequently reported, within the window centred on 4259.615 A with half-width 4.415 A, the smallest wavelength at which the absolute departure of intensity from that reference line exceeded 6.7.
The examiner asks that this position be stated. 4257.66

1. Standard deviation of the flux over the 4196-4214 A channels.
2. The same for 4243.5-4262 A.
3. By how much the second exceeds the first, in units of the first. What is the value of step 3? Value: -0.34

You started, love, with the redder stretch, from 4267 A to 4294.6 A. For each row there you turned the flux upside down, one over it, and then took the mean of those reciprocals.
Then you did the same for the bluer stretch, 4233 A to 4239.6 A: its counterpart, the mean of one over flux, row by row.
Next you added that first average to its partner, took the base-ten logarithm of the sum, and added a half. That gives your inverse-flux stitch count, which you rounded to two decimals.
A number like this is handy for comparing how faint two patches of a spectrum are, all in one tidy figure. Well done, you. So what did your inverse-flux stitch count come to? -0.99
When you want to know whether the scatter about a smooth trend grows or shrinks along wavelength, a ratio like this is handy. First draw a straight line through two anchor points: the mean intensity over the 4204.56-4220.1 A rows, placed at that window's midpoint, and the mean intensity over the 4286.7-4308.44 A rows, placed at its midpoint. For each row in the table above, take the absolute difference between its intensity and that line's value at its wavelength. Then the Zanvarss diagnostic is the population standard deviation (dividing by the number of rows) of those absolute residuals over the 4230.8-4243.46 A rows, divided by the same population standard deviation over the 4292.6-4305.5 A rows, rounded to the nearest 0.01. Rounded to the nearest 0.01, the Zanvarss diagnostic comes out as 0.57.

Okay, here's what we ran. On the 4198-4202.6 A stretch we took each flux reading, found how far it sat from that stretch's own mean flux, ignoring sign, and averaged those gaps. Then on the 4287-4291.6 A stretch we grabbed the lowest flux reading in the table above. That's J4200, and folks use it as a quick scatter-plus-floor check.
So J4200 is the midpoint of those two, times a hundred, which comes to 2629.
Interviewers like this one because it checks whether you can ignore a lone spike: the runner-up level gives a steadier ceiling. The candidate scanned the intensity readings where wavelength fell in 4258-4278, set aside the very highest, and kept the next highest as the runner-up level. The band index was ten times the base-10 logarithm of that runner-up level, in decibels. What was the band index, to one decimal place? 18.7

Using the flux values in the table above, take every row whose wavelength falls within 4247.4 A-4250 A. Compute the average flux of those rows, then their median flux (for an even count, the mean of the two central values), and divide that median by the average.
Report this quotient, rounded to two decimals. 1.00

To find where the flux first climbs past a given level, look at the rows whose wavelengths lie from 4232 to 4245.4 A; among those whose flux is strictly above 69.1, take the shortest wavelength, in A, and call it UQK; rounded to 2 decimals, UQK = 4232.24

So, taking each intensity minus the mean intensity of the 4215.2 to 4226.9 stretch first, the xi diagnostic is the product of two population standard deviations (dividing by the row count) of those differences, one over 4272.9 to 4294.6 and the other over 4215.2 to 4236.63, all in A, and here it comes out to 66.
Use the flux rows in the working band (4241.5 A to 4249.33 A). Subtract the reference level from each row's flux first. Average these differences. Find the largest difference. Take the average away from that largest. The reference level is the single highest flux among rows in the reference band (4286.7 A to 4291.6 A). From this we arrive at 8.1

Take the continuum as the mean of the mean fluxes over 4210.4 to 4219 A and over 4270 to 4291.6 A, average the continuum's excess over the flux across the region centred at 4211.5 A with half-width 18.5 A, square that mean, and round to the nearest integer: 4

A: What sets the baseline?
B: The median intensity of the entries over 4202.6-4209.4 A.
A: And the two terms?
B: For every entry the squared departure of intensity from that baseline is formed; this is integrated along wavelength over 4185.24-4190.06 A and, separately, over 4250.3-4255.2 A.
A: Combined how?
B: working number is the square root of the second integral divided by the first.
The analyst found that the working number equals 1.5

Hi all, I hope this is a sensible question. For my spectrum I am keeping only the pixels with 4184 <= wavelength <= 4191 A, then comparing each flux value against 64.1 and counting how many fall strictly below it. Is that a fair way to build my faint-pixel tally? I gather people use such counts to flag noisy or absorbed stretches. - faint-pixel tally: 1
